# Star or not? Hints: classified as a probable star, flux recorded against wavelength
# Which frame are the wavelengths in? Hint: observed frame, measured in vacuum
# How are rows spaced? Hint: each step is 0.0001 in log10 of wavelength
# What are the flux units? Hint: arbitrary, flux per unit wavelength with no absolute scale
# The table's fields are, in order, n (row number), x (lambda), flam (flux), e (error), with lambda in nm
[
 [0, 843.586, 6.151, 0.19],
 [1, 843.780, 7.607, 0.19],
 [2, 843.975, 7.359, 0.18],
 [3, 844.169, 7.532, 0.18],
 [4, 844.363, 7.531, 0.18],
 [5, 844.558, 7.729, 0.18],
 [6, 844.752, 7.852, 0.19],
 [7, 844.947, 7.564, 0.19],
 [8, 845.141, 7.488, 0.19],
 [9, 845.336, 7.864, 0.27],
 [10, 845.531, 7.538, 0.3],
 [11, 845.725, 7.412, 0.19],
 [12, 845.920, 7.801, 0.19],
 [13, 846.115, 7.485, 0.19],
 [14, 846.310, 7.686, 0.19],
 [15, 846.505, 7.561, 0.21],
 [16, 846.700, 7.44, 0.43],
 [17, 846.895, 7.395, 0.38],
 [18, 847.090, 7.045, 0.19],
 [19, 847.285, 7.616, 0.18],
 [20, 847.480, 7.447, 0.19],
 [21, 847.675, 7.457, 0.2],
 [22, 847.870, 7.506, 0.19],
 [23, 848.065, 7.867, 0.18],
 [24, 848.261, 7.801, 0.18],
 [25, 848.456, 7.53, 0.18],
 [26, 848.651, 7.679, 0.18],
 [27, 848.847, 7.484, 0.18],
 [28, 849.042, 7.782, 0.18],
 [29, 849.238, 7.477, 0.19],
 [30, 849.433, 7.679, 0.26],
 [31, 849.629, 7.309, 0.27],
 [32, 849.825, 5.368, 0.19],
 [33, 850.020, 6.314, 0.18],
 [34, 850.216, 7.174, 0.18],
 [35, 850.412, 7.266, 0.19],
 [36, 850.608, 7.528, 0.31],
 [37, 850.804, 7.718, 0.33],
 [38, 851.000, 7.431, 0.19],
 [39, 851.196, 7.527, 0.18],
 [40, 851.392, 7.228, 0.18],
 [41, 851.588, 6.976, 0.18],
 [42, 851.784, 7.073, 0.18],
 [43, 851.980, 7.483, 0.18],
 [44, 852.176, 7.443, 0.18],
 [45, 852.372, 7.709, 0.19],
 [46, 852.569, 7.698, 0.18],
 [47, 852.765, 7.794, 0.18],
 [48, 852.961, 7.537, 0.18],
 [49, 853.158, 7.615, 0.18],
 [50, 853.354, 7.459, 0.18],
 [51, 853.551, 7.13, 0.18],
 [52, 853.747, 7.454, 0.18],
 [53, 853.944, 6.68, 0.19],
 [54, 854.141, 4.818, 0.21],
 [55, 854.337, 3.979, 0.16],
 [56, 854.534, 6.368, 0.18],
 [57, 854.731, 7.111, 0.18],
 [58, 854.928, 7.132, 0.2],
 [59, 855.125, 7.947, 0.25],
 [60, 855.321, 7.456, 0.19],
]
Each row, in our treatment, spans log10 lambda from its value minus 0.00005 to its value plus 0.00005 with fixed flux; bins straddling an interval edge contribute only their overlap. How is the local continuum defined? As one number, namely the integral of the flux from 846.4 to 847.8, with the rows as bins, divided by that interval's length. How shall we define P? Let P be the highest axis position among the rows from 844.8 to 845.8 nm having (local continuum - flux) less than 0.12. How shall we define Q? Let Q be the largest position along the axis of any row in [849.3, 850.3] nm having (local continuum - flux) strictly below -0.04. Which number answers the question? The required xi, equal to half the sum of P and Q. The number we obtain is 847.58 nm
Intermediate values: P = 845.725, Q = 849.433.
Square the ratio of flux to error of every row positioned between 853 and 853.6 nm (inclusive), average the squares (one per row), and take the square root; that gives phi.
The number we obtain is 41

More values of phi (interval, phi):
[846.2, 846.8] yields 33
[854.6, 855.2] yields 36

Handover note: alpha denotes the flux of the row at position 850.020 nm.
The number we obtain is 6.314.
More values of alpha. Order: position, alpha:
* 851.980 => 7.483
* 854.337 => 3.979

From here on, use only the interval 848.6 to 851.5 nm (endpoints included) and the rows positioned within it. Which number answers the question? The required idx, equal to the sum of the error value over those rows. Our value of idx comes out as 3.2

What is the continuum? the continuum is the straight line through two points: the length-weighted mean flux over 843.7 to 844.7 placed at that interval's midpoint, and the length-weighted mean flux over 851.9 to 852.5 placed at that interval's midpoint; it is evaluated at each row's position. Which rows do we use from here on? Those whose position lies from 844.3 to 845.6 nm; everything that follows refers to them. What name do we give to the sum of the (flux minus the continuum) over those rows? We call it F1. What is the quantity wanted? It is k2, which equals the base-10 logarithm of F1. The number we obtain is -0.2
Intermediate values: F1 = 0.63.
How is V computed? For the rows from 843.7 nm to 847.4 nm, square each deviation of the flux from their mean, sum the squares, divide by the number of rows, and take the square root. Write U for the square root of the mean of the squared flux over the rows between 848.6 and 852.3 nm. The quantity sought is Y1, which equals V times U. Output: 1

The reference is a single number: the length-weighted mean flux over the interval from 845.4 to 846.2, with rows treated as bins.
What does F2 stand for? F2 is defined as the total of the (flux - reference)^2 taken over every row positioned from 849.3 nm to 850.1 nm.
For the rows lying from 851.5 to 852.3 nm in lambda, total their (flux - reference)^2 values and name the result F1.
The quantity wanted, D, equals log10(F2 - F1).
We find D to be 0.8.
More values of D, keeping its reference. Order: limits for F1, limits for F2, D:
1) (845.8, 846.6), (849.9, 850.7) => 0.2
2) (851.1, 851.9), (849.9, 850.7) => 0.0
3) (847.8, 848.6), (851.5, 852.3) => -0.3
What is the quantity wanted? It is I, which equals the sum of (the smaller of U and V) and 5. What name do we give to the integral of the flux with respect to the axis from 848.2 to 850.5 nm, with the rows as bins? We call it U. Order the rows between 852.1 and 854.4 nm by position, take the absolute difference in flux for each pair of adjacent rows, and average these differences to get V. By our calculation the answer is 5.45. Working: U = 16.6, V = 0.45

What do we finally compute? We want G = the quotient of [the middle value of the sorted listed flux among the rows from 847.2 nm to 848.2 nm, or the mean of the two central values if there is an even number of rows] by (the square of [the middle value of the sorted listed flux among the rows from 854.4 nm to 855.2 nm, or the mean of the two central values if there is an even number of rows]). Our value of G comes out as 0.148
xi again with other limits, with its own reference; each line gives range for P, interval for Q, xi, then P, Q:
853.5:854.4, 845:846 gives 849.83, 853.747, 845.920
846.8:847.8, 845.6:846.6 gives 847.09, 847.675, 846.505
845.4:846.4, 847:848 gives 847.09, 846.310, 847.870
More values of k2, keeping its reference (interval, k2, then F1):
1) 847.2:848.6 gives -0.5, 0.32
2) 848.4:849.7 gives -1.3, 0.05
